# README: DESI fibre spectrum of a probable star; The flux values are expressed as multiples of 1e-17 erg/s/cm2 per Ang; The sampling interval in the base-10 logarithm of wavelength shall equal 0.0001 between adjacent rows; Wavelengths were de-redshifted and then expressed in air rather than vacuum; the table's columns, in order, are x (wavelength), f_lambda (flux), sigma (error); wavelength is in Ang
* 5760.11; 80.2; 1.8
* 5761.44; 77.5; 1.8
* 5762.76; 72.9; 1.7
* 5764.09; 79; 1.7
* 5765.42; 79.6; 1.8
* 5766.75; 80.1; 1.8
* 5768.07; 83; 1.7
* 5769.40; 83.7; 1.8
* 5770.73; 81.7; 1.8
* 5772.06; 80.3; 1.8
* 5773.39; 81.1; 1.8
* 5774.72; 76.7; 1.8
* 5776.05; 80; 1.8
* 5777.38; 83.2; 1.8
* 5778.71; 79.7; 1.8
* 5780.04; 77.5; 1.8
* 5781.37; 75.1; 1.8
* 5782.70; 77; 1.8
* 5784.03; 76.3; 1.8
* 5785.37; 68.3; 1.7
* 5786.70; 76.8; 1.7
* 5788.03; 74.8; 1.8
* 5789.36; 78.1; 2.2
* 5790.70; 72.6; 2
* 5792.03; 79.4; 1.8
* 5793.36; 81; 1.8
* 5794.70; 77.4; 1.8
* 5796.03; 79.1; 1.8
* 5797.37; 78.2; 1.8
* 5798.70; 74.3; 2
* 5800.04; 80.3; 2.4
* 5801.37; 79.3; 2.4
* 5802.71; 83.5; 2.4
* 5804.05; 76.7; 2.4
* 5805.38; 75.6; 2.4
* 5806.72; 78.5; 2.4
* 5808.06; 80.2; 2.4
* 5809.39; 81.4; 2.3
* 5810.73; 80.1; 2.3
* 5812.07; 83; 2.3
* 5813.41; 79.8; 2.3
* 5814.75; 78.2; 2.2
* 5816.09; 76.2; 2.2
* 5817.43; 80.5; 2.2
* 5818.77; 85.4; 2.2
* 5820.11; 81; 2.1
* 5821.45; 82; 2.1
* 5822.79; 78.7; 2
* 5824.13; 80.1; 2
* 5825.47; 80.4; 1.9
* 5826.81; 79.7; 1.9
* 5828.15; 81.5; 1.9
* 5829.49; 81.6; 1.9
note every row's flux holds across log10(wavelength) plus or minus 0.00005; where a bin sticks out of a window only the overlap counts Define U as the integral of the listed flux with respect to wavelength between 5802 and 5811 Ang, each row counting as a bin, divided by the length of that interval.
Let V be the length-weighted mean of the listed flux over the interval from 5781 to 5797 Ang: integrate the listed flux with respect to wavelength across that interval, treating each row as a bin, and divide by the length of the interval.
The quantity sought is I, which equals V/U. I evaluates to 0.96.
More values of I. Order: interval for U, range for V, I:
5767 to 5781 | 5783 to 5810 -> 0.96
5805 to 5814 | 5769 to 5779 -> 1.01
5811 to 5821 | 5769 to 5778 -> 1.00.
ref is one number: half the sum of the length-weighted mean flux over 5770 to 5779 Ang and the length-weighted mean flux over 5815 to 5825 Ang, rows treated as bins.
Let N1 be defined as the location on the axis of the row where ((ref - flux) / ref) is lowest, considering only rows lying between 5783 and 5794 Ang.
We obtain 5793.36 Ang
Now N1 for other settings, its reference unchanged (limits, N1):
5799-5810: 5802.71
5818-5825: 5818.77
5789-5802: 5793.36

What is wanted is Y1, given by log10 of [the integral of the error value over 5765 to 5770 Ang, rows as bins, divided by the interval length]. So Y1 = 0.25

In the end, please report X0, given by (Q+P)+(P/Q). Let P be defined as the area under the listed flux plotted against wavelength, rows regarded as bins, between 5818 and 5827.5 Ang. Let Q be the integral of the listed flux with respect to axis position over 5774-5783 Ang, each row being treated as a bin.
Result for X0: 1478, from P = 770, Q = 707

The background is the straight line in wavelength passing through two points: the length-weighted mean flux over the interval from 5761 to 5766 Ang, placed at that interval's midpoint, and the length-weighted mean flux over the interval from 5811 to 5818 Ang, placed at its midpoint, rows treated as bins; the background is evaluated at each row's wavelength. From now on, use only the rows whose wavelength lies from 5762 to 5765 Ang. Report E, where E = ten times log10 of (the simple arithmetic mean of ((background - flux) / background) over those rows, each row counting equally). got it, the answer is -17.9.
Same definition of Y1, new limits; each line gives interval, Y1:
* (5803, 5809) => 0.38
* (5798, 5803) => 0.36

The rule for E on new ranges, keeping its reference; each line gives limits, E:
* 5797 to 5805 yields -27.0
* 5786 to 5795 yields -17.9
